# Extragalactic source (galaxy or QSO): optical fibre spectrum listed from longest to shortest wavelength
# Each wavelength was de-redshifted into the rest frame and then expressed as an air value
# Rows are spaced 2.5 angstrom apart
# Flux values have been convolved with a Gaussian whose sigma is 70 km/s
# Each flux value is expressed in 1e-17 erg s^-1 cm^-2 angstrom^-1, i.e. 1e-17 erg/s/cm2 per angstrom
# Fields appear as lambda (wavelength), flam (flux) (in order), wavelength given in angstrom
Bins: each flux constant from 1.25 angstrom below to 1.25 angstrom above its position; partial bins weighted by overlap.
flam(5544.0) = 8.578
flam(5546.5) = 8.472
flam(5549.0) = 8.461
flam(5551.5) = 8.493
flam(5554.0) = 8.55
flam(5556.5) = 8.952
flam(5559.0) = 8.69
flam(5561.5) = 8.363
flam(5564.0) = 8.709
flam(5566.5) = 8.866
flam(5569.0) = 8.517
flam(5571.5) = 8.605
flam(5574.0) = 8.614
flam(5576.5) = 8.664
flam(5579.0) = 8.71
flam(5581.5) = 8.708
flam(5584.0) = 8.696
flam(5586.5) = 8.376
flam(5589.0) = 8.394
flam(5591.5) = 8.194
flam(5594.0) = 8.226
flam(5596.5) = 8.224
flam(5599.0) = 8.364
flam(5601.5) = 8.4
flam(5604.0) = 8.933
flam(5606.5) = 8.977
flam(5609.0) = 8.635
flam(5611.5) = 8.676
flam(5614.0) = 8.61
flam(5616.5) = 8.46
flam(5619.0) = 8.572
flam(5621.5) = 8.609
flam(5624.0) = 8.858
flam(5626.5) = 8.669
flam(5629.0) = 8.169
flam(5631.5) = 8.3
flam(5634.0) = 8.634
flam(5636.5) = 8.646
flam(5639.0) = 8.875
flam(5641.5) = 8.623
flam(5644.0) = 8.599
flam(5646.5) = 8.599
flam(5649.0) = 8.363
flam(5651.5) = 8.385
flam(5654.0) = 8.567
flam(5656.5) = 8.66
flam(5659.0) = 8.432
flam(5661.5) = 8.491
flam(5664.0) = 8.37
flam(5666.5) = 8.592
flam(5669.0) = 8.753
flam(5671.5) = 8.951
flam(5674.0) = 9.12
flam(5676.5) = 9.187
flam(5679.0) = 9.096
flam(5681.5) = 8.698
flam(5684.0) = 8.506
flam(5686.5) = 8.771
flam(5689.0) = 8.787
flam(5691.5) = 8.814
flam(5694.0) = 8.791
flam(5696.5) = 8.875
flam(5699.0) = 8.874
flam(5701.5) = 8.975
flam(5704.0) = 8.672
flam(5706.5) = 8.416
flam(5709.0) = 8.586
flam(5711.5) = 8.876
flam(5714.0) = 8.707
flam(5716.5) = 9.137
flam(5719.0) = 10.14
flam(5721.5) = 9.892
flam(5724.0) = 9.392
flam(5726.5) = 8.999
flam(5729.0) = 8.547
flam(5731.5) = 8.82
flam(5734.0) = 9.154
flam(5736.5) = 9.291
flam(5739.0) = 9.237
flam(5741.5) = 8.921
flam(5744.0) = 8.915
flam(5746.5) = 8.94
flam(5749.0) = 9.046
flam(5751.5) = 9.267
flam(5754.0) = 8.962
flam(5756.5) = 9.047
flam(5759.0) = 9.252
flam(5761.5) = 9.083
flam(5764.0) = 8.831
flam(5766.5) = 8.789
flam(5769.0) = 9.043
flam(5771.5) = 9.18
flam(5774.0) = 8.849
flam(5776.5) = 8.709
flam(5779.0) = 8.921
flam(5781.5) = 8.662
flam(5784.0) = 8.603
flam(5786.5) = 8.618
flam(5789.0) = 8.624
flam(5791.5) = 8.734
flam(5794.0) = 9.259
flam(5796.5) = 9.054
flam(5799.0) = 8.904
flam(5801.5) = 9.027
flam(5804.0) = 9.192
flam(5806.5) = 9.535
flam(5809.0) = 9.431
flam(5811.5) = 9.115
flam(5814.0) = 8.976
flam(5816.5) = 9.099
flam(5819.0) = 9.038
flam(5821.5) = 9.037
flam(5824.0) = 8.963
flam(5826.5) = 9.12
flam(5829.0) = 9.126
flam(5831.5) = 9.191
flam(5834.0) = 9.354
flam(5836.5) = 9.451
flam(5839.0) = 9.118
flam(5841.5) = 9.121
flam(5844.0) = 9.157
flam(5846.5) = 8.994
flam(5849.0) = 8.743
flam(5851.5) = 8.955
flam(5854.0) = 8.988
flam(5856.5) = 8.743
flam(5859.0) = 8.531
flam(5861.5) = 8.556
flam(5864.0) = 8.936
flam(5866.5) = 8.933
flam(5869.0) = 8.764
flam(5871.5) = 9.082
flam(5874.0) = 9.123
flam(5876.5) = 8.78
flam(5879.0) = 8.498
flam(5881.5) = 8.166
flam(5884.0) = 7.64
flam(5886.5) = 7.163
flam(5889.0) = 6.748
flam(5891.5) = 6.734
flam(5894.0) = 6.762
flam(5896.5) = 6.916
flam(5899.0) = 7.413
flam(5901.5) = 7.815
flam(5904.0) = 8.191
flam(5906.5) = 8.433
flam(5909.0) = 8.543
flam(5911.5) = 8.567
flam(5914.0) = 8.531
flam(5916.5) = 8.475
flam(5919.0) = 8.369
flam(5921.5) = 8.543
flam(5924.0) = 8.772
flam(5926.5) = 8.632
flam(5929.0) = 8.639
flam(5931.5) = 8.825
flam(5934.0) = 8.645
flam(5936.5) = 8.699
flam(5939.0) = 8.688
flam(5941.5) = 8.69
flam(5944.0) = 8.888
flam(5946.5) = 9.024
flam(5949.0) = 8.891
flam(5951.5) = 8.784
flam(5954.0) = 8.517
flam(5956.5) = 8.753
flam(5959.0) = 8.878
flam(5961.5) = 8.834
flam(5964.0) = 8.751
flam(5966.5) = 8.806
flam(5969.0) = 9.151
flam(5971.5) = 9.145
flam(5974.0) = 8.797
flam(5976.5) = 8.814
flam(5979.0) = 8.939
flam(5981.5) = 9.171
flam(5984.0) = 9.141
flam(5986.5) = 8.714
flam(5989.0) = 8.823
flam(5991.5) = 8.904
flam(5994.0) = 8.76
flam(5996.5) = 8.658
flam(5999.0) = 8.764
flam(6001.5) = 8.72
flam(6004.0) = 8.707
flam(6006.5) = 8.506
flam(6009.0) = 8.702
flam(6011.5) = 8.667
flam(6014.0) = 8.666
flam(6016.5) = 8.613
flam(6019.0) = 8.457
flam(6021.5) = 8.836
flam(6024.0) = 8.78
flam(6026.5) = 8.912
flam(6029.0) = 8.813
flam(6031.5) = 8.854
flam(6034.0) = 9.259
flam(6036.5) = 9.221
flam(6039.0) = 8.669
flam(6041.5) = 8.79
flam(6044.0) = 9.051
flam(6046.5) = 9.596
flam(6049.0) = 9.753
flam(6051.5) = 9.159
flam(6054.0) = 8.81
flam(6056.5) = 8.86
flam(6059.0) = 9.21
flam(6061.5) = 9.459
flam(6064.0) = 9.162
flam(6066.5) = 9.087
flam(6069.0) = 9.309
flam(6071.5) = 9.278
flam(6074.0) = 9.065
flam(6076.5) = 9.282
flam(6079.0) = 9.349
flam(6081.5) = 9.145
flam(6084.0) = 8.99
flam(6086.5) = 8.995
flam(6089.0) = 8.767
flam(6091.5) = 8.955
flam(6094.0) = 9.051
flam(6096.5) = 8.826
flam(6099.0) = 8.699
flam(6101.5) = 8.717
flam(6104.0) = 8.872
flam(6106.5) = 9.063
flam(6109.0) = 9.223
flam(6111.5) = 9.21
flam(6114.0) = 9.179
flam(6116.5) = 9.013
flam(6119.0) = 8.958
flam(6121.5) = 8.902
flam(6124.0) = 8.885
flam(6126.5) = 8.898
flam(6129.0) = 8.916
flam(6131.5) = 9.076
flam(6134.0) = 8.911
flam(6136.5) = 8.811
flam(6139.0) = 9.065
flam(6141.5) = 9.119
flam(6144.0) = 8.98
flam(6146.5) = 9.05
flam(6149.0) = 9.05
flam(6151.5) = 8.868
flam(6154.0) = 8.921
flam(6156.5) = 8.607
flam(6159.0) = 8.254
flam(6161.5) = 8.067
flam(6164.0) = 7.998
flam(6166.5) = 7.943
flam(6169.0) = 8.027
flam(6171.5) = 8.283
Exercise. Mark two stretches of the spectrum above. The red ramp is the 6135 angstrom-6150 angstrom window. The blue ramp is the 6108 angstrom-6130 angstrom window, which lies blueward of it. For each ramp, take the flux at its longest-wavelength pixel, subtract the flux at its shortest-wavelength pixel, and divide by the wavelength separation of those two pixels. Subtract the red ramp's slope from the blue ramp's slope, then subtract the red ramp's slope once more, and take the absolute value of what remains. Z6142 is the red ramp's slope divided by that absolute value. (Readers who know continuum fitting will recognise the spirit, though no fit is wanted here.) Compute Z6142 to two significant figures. 0.36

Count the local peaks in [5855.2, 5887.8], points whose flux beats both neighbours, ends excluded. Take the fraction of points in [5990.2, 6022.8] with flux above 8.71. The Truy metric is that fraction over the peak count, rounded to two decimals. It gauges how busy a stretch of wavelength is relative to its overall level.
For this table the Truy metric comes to 0.19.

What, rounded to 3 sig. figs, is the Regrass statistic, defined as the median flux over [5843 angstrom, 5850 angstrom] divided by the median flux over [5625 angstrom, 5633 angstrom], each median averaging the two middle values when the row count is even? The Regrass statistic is 1.08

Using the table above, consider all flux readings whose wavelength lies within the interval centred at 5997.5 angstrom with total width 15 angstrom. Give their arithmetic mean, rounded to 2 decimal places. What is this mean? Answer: 8.75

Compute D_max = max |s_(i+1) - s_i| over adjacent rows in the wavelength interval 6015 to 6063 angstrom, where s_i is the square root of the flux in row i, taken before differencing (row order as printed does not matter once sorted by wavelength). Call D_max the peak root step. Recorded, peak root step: 0.097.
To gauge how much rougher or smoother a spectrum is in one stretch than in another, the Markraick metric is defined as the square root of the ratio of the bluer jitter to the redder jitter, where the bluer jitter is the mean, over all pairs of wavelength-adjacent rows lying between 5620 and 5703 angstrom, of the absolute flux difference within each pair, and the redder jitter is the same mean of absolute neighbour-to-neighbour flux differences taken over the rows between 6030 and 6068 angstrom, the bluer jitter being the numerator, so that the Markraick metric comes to 0.73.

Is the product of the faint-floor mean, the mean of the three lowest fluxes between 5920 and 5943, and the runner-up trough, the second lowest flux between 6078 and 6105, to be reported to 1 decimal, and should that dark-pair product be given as 75.0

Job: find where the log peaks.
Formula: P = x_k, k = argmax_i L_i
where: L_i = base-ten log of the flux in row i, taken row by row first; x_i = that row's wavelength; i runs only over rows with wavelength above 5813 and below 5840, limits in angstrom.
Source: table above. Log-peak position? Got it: 5836.5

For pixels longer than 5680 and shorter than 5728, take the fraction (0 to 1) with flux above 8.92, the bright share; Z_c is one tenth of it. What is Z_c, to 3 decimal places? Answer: 0.032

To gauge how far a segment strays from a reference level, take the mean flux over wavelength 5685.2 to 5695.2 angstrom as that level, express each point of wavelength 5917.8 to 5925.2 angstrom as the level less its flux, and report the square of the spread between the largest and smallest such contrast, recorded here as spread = 0.16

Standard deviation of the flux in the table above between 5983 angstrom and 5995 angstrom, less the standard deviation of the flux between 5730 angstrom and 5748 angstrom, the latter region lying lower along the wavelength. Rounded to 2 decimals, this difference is -0.02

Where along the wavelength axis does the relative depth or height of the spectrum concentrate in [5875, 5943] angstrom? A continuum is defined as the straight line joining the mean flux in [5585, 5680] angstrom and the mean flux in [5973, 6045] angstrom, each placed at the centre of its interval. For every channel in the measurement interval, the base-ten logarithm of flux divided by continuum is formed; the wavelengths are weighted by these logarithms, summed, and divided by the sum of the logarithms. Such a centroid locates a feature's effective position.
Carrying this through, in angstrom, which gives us 5895.9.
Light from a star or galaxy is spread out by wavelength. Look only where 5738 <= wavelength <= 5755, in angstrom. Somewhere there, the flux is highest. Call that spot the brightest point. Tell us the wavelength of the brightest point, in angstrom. 5751.5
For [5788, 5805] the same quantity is 5794.0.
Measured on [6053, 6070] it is 6061.5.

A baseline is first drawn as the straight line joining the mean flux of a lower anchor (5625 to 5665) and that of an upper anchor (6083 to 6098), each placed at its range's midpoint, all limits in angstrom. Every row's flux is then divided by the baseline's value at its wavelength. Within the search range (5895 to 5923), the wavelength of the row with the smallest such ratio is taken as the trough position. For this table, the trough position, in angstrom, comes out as 5896.5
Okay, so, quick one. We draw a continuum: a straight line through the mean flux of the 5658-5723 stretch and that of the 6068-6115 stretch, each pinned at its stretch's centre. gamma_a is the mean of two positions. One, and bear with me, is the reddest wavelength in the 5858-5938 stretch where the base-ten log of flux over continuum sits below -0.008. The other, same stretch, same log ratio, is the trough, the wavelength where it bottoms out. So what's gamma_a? 5914.0 angstrom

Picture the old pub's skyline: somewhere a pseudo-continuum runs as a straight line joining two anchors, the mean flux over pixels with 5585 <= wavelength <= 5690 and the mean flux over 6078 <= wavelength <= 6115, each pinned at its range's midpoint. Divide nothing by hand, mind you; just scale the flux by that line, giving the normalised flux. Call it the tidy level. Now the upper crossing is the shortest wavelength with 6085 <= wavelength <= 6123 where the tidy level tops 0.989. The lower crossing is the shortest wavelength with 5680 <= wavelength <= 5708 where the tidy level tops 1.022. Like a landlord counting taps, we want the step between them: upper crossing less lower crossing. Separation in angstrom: 390.0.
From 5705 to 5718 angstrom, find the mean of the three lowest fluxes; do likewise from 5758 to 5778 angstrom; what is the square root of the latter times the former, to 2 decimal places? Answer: 8.67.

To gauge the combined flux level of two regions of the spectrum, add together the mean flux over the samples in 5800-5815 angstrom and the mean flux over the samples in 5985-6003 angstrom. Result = 18.0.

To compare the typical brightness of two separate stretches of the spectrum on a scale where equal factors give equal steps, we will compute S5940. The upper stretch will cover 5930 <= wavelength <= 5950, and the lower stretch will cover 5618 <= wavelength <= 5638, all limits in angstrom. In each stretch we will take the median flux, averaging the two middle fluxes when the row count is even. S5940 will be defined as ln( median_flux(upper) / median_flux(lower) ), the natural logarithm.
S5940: 0.02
